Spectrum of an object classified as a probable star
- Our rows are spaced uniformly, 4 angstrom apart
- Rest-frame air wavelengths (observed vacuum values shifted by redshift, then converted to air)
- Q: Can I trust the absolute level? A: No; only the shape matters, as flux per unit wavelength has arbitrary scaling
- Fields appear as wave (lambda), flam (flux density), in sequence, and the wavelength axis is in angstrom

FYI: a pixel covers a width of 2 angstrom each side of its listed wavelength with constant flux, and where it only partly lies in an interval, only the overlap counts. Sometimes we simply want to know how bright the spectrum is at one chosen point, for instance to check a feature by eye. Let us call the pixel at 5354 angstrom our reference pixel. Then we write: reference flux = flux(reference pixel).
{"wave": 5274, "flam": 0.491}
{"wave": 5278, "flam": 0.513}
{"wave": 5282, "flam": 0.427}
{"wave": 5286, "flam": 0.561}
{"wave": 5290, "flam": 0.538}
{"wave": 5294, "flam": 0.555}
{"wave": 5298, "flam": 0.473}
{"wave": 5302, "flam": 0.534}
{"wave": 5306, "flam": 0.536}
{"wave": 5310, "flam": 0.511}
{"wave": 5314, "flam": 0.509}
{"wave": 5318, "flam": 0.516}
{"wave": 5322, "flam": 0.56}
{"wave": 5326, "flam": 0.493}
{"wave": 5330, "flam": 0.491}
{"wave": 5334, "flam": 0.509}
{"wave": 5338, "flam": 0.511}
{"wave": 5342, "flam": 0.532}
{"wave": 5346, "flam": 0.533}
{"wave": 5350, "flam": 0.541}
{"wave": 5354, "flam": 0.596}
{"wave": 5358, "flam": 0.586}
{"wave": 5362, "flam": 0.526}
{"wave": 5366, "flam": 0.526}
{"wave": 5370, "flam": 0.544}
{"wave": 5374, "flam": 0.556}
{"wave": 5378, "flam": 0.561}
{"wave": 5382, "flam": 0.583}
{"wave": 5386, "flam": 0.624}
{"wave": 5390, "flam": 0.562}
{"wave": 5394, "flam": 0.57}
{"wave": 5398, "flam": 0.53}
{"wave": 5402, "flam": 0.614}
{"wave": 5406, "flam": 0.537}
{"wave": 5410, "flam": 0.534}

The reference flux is 0.596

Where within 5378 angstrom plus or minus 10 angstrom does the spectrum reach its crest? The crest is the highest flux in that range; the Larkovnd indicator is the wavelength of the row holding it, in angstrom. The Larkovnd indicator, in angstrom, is 5386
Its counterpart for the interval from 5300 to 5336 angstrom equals 5322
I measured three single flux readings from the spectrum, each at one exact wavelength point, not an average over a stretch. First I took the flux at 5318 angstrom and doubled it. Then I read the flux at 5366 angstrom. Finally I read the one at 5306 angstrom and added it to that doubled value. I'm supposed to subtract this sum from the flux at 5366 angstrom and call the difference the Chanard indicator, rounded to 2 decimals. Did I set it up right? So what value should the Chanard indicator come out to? -1.04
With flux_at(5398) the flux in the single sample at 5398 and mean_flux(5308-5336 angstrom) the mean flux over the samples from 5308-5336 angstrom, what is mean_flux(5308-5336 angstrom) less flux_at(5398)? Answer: -0.02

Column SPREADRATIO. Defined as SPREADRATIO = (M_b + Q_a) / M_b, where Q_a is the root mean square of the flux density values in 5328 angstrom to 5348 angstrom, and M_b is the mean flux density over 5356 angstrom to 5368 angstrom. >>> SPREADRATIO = 1.94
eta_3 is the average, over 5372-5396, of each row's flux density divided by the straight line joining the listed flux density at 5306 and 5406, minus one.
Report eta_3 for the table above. 0.07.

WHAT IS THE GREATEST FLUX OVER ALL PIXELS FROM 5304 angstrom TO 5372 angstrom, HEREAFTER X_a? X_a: 0.596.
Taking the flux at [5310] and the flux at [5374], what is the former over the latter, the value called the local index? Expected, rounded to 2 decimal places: 0.92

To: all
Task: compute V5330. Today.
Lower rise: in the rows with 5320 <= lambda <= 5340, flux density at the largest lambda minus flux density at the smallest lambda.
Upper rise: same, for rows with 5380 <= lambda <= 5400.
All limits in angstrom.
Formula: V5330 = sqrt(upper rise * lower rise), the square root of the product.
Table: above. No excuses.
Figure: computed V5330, 0.051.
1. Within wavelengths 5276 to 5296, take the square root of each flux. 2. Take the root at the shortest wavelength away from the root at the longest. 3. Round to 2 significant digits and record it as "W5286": 0.029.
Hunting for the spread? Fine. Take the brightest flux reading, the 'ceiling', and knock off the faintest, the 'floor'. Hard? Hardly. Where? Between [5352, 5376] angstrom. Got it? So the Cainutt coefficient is 0.070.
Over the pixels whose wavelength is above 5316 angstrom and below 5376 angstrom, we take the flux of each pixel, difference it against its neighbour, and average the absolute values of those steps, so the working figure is 0.023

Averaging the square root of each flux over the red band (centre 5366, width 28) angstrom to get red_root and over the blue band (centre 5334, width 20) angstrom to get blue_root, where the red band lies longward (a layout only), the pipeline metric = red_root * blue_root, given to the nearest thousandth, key 0.531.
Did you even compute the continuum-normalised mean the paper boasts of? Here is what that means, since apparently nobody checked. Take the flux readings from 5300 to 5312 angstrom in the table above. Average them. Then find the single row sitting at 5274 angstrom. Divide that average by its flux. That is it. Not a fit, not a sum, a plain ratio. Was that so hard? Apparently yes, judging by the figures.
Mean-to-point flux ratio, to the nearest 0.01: 1.07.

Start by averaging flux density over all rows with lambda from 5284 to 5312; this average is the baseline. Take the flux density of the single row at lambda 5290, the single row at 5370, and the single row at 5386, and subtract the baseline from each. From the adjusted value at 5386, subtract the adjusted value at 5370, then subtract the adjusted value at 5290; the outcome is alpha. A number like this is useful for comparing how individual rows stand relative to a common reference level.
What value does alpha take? 0.07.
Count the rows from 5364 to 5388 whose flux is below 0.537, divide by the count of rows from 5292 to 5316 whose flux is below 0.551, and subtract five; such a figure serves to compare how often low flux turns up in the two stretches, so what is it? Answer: -4.8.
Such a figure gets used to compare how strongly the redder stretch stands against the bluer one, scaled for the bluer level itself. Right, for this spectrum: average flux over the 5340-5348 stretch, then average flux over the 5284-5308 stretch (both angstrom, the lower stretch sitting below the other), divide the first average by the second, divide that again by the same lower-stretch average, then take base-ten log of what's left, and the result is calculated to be 0.273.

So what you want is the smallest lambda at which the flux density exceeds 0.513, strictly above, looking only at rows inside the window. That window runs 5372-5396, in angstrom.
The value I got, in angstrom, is 5374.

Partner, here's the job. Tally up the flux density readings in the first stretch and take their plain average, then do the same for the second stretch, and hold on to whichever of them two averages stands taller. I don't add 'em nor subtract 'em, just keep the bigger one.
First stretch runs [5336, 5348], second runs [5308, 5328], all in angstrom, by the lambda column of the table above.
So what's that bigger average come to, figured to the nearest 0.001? 0.525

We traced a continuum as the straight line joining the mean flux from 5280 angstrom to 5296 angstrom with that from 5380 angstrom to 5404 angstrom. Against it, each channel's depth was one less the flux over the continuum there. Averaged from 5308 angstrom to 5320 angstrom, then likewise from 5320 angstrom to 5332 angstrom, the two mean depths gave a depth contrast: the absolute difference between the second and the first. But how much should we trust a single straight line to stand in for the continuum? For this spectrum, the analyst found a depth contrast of 0.007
